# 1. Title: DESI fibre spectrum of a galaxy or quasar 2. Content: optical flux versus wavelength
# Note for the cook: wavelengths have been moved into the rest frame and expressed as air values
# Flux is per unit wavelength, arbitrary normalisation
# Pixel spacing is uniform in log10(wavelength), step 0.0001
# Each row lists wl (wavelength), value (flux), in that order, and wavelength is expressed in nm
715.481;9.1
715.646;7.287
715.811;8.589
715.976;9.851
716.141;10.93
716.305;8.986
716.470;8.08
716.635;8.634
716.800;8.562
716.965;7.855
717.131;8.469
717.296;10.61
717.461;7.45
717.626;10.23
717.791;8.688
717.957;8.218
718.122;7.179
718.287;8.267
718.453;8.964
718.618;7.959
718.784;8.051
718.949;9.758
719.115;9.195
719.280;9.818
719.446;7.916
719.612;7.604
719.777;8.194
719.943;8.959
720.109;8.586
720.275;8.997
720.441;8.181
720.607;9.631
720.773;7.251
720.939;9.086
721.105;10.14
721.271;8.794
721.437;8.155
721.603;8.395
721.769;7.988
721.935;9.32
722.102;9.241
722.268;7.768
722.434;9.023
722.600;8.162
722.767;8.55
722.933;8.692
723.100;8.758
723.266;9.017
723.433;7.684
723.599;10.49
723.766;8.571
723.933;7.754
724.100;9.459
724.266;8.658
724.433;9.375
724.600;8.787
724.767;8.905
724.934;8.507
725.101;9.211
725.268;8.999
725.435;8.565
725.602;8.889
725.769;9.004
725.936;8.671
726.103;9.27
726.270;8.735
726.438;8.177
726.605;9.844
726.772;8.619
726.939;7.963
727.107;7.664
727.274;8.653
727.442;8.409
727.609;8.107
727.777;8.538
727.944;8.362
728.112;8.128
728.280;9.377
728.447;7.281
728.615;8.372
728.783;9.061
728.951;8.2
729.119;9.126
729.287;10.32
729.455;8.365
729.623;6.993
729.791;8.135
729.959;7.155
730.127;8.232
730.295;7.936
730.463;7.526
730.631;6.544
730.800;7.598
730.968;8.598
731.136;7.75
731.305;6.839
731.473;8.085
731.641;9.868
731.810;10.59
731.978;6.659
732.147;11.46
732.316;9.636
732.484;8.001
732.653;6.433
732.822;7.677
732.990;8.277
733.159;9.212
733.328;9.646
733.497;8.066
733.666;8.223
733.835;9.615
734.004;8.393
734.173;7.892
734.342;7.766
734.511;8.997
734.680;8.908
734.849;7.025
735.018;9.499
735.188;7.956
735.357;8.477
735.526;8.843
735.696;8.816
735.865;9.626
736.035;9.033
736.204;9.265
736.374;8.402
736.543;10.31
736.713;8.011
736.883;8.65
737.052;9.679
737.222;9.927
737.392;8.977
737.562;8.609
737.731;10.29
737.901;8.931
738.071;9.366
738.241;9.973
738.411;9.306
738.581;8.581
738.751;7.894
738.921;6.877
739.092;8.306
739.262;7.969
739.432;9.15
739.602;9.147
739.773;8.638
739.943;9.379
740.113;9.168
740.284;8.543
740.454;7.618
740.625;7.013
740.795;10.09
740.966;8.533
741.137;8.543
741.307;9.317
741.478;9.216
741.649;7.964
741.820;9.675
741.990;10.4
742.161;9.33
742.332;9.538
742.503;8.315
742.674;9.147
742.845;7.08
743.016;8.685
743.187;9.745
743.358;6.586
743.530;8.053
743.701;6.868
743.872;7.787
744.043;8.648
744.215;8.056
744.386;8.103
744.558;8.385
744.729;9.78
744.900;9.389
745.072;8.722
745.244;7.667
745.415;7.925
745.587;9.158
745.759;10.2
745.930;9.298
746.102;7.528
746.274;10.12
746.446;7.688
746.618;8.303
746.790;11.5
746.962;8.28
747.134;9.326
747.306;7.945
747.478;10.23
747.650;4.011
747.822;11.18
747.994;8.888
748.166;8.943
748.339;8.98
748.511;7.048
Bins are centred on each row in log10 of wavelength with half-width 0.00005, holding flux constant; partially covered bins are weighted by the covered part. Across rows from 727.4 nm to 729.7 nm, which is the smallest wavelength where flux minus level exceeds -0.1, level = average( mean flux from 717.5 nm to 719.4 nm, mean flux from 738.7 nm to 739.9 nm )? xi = 727.777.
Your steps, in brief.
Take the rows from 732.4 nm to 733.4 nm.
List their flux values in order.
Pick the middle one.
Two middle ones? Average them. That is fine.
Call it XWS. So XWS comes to 8.14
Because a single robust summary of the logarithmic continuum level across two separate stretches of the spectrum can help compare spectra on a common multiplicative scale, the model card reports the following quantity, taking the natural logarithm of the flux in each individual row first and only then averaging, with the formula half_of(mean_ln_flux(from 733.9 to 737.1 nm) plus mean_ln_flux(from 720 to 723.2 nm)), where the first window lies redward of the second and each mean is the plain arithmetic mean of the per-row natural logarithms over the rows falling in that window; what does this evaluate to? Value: 2.16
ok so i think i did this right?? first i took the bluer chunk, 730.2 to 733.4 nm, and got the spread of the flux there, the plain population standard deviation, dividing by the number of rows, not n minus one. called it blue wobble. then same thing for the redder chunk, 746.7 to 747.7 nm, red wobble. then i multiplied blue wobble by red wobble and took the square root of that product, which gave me 1.79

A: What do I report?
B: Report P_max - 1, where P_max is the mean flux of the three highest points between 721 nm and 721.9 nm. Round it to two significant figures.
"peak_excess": 8.1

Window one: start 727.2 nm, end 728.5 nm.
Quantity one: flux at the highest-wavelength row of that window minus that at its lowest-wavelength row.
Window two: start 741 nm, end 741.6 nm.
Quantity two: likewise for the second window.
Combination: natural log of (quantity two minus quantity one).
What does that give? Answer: 0.72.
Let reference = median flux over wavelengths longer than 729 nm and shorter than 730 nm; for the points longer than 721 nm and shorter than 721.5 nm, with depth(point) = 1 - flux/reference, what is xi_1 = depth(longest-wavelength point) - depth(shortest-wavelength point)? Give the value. 0.24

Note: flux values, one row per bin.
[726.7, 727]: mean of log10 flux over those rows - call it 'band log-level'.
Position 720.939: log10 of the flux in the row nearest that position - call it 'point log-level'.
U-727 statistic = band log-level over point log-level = 0.96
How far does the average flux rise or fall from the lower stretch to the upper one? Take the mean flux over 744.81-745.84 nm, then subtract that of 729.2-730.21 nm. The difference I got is 0.6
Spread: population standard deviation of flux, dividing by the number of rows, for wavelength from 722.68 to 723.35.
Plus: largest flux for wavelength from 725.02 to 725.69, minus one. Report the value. 8.4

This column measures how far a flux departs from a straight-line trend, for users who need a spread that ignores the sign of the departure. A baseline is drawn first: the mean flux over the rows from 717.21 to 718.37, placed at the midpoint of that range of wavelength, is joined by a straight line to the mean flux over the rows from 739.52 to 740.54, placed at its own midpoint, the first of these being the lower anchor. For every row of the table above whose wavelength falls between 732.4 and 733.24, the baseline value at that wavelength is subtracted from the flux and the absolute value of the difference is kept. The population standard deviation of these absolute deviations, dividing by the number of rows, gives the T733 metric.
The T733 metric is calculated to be 0.68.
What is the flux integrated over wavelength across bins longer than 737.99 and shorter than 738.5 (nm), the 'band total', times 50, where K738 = 243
